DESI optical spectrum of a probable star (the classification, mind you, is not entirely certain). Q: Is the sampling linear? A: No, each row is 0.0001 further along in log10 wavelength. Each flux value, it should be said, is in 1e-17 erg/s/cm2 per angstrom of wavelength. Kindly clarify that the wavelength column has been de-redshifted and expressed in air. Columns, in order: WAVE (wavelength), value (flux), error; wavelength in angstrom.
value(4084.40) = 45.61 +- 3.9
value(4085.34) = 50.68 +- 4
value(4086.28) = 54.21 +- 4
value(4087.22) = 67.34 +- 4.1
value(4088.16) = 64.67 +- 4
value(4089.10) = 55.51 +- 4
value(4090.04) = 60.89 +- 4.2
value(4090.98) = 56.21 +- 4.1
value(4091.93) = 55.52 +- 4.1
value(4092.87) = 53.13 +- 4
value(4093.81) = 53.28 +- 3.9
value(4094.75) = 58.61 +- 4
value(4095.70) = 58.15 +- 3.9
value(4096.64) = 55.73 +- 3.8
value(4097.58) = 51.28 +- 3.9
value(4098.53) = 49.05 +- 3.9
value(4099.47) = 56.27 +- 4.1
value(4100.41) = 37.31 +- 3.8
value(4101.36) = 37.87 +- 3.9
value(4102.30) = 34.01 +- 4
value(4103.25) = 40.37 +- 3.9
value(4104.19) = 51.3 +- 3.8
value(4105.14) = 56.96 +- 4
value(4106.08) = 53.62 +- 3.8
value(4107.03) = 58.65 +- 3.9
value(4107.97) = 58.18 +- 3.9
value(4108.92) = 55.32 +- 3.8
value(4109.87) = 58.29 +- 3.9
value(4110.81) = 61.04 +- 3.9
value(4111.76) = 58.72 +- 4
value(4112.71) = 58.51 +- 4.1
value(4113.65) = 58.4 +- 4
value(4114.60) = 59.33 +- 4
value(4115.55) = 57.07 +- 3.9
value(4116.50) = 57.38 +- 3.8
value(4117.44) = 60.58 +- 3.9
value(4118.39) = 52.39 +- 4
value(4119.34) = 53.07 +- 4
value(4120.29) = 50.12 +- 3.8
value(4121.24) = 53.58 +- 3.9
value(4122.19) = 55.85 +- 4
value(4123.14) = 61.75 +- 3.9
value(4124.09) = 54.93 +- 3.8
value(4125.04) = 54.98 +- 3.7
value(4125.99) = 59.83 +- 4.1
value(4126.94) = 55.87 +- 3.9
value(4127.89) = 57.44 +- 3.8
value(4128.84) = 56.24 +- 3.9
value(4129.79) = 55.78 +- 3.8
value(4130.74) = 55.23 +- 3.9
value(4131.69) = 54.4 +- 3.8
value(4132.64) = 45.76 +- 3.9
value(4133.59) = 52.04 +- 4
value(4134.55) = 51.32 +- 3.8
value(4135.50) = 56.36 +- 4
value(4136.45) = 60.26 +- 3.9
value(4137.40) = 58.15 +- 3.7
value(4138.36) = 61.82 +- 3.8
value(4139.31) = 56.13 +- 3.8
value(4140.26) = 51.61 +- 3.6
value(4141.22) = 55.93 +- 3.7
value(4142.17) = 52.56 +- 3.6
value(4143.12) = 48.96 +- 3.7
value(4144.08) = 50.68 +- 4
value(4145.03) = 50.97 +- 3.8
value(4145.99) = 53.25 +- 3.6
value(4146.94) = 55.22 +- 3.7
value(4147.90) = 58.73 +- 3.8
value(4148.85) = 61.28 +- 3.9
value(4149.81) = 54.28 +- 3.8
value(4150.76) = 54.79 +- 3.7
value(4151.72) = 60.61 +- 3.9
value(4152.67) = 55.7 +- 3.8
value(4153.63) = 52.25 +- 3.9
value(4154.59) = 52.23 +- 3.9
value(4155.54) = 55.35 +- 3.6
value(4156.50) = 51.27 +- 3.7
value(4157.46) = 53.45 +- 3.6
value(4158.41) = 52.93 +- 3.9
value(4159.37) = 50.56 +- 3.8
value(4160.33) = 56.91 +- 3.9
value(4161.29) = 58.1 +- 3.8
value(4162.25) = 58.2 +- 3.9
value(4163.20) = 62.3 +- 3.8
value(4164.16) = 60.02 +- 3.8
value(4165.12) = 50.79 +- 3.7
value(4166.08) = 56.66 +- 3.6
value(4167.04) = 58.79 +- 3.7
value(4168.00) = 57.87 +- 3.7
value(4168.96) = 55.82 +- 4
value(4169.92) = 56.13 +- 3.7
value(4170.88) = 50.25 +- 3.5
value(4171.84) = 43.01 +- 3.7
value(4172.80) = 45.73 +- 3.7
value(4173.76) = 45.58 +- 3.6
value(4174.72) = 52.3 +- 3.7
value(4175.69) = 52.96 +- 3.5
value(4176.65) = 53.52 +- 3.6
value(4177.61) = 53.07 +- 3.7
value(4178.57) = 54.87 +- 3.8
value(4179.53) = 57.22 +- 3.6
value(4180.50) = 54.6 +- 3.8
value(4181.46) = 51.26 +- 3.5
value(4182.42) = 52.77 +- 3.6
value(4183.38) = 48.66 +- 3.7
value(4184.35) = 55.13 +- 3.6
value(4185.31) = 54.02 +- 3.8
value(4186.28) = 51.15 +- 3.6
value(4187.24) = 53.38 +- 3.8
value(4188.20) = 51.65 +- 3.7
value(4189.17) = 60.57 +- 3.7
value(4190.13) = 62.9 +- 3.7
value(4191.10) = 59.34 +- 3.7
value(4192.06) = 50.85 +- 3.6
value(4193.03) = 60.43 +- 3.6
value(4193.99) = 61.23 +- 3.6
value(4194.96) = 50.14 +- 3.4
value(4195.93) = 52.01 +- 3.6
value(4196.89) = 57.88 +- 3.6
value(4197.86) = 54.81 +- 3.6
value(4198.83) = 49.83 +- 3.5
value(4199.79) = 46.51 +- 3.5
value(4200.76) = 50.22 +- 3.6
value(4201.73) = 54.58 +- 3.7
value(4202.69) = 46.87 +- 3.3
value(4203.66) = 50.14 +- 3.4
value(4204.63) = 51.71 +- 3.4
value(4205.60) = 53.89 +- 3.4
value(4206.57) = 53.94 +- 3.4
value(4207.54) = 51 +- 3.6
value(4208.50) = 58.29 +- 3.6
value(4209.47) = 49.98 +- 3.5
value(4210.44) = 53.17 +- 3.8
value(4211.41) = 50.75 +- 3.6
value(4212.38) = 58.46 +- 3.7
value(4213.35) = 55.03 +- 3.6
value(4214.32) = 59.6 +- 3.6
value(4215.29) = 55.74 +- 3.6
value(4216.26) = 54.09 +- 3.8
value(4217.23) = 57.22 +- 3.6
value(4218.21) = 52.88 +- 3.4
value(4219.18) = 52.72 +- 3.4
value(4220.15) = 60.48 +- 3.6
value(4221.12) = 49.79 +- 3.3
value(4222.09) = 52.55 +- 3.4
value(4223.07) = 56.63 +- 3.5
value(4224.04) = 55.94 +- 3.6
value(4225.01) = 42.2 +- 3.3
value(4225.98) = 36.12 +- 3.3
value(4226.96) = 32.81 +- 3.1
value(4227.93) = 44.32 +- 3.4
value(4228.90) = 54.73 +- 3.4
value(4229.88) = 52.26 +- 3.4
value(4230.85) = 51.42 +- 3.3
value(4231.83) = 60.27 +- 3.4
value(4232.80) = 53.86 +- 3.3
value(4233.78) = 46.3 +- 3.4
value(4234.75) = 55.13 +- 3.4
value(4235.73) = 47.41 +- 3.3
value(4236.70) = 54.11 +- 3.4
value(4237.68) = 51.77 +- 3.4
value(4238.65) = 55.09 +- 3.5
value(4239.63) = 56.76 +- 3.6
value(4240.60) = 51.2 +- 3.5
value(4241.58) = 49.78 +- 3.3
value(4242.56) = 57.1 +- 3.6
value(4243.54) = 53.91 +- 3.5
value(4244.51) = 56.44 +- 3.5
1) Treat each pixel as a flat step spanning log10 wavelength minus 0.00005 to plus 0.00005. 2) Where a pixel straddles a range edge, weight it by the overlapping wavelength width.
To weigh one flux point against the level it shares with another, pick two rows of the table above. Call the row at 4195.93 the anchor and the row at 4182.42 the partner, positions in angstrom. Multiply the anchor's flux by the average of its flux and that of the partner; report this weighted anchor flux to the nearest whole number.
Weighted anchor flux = 2725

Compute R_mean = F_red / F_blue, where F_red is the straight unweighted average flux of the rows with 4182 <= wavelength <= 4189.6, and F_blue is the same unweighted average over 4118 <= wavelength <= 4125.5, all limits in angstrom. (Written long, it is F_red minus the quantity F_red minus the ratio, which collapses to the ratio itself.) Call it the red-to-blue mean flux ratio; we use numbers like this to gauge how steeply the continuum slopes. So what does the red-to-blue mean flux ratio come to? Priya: 0.98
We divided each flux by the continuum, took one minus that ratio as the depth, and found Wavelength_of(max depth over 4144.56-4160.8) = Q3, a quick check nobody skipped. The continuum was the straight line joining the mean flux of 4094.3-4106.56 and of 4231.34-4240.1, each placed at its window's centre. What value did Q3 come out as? 4159.37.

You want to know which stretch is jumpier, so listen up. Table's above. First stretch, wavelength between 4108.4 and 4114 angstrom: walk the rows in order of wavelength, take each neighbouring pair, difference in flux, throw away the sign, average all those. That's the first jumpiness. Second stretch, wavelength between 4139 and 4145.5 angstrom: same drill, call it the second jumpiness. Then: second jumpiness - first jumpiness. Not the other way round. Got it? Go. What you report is 1.3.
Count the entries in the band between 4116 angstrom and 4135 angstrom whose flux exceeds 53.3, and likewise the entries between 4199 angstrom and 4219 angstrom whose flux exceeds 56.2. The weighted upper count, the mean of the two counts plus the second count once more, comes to 13.0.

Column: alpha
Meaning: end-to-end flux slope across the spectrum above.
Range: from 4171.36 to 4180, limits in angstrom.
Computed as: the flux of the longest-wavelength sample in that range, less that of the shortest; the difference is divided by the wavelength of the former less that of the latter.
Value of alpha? 1.8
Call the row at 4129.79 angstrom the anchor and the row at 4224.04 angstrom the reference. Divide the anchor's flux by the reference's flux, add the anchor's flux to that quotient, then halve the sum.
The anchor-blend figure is 28.4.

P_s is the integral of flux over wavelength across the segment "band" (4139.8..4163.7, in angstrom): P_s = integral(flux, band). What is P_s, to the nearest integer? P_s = 1308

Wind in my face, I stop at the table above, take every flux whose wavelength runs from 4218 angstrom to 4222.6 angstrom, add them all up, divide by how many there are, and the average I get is 53.7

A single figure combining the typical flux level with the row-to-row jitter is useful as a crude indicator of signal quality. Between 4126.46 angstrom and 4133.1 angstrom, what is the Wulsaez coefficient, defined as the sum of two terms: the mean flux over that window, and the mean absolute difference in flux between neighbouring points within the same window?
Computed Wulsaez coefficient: 57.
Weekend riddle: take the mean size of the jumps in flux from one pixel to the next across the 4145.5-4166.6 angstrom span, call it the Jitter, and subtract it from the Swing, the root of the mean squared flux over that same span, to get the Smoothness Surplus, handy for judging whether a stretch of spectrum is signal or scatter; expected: 52.4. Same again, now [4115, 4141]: 52.3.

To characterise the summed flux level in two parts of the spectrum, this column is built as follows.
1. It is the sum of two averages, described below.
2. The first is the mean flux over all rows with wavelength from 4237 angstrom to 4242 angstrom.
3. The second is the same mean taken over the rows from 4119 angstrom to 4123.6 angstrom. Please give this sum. 108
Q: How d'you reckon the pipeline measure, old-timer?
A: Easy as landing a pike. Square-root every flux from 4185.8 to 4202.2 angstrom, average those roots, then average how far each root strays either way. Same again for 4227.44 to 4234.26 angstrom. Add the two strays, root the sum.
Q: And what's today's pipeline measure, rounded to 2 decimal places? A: 0.74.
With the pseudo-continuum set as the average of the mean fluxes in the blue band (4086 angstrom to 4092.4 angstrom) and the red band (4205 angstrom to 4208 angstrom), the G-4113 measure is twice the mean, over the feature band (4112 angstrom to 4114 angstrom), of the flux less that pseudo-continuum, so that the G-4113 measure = 5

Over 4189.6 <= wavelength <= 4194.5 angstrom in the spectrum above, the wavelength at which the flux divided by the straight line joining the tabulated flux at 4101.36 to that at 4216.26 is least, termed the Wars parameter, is 4192.06 angstrom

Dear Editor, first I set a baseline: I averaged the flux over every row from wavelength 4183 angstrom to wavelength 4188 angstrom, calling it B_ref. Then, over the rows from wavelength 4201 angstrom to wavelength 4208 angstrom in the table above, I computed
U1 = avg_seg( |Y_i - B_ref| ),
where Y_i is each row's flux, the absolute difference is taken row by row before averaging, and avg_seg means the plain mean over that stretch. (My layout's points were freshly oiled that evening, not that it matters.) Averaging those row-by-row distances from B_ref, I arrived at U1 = 2.2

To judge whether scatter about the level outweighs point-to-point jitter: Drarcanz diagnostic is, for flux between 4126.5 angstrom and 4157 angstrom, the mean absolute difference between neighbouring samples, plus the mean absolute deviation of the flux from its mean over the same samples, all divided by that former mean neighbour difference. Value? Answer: 1.89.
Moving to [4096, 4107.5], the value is 2.19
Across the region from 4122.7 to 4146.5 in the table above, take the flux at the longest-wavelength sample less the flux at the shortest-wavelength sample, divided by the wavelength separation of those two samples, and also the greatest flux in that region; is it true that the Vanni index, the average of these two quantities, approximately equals 30.7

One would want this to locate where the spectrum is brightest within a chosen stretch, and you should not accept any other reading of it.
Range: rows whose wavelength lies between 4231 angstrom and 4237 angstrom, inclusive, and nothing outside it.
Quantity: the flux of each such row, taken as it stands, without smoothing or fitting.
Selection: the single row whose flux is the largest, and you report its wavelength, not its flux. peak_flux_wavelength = 4231.83 angstrom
